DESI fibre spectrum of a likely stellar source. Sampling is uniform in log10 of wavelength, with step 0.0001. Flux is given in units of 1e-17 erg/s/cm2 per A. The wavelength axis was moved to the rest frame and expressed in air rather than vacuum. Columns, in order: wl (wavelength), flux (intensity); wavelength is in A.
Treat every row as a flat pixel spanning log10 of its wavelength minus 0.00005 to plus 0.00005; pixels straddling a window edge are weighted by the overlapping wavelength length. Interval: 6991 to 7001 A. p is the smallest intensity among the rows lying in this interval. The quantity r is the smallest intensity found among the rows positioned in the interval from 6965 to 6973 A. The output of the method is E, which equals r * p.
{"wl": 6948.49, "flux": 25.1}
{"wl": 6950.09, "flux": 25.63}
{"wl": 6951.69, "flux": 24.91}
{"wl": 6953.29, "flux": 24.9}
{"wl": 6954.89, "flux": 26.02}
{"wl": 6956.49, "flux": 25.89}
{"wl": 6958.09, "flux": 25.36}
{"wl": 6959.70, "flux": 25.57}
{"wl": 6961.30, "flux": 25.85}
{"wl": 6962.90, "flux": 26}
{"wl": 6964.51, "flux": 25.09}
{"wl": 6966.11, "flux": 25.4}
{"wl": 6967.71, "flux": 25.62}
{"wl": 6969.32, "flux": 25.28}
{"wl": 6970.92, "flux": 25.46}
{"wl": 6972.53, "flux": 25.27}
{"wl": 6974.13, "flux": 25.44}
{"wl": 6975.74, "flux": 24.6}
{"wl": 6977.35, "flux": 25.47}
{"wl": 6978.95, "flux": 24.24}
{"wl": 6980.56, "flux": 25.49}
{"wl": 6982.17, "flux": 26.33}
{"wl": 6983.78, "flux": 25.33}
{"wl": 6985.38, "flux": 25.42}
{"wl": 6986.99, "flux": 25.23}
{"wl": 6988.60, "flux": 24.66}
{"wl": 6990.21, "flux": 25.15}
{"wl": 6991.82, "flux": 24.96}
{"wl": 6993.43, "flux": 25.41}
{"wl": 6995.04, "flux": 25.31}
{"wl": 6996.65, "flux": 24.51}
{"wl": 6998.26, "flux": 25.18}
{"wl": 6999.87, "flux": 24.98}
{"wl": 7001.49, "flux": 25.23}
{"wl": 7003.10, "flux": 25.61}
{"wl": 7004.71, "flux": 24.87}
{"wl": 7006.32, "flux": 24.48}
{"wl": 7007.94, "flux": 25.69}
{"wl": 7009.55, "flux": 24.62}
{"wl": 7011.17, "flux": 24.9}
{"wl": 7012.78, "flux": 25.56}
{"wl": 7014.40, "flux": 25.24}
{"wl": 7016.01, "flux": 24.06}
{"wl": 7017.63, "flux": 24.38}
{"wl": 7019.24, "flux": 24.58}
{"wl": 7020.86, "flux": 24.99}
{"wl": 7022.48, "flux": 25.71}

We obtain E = 619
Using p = 24.51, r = 25.27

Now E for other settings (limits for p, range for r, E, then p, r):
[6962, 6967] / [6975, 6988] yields 608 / 25.09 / 24.24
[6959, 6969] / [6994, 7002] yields 615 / 25.09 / 24.51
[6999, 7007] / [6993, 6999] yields 600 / 24.48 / 24.51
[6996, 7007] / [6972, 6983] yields 593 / 24.48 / 24.24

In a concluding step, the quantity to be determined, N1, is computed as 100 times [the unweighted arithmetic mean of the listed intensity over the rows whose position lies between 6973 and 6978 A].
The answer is 2517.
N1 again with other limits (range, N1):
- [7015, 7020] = 2434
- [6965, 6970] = 2543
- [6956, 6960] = 2561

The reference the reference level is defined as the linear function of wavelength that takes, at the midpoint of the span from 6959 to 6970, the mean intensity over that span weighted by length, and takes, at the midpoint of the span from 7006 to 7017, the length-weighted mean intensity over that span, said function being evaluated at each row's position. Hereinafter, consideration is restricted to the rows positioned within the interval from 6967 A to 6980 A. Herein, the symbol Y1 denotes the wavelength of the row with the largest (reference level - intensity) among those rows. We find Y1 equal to 6978.95 A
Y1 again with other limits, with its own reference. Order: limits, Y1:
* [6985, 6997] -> 6996.65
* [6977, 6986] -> 6978.95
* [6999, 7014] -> 7006.32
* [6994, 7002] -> 6996.65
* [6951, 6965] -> 6951.69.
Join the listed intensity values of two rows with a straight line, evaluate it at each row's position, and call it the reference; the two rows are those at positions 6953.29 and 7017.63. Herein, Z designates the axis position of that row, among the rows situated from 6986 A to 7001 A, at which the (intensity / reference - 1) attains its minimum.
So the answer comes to 6996.65 A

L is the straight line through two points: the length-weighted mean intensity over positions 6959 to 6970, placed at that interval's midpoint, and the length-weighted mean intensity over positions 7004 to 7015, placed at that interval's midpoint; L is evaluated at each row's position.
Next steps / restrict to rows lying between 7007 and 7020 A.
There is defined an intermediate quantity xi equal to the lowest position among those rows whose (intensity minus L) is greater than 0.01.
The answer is 7007.94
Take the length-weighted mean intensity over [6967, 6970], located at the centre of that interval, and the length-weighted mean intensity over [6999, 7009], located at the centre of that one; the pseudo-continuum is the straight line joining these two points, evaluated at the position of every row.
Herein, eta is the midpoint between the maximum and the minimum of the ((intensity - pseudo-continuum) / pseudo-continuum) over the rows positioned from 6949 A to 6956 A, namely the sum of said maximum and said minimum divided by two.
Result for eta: -0.002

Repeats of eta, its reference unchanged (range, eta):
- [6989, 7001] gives -0.009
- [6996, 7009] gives -0.002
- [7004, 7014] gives -0.001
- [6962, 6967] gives 0.004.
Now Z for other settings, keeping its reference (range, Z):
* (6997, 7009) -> 7006.32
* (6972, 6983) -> 6978.95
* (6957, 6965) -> 6964.51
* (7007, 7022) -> 7016.01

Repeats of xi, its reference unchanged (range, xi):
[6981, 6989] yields 6982.17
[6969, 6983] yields 6977.35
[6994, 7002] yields 6995.04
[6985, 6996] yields 6985.38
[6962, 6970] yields 6962.90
